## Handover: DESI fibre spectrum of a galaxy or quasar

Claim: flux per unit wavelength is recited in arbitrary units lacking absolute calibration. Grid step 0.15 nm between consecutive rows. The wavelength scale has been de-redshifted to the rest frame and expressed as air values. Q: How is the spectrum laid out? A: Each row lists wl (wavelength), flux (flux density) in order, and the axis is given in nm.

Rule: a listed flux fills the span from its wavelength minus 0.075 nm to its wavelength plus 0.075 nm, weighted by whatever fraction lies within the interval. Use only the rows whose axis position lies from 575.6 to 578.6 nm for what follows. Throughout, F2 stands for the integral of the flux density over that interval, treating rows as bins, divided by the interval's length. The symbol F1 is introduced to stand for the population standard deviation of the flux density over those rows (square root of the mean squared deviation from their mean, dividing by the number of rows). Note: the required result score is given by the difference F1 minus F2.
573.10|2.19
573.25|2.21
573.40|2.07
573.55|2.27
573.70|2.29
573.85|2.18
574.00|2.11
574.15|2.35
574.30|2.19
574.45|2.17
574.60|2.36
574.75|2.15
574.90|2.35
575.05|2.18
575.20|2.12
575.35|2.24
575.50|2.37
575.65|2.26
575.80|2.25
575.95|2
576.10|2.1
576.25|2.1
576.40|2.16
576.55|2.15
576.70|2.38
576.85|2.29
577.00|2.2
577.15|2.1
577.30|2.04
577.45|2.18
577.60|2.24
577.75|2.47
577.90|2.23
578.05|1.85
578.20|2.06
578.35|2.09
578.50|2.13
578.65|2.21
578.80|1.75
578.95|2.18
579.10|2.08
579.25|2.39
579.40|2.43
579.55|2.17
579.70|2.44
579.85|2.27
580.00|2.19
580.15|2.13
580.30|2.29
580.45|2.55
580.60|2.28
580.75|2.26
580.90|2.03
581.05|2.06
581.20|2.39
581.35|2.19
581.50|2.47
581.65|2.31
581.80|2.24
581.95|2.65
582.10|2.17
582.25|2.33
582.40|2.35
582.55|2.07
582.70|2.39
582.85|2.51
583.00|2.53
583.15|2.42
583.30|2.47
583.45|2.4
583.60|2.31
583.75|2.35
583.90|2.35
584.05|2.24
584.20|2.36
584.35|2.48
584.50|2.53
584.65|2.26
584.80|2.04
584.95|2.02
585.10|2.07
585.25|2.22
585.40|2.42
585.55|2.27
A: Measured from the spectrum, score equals -2.03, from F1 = 0.13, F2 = 2.16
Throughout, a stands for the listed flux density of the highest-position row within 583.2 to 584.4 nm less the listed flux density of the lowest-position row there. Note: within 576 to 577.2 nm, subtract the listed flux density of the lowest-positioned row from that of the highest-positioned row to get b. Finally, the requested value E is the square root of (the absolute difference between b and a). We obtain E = 0.10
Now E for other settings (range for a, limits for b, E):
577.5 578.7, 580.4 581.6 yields 0.22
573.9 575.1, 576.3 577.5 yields 0.22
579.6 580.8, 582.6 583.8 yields 0.37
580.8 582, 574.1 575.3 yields 0.92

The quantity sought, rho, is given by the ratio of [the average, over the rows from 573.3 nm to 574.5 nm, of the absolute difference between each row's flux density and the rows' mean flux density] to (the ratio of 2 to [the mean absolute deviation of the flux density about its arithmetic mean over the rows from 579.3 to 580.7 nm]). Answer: 0.004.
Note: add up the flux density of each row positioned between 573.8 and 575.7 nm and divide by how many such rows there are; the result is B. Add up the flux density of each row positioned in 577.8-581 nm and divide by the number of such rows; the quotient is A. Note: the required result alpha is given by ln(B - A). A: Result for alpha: -3.17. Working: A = 2.19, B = 2.23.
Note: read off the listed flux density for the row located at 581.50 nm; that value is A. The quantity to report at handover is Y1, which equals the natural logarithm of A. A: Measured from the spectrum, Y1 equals 0.904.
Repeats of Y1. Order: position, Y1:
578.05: 0.615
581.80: 0.806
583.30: 0.904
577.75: 0.904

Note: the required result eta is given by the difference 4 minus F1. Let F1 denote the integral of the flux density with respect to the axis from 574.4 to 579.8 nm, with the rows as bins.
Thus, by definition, -7.8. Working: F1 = 11.8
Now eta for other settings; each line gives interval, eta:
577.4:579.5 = -0.5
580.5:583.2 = -2.3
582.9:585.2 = -1.3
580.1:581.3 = 1.3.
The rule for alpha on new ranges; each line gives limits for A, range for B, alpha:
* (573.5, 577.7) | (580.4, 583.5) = -2.04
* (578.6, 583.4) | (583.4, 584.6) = -2.41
